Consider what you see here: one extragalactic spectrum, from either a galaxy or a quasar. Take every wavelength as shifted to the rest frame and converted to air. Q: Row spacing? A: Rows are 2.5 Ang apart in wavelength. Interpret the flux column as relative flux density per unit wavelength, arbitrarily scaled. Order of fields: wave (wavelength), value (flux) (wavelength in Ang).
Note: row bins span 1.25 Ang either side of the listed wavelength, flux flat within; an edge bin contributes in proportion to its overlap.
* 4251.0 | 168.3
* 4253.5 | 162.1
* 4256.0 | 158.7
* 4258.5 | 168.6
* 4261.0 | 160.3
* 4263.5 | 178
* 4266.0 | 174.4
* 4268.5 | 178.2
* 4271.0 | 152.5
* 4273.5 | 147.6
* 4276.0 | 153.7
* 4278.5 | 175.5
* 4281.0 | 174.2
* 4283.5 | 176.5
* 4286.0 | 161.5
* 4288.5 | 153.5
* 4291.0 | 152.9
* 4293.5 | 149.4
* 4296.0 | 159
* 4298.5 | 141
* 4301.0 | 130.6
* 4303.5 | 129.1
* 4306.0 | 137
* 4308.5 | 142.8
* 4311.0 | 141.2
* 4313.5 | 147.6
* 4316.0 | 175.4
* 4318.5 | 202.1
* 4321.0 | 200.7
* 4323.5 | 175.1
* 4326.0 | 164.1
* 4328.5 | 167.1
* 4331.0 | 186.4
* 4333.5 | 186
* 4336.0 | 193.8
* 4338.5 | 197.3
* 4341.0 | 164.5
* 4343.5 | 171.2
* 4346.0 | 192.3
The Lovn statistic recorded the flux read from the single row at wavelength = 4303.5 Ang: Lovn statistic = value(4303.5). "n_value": 129.1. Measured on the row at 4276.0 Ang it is 153.7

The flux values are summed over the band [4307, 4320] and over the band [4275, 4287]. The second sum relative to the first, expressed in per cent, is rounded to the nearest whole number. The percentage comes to 104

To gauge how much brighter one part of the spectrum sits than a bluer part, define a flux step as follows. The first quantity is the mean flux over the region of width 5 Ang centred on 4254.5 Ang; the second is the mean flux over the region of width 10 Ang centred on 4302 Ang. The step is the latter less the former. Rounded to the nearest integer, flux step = -26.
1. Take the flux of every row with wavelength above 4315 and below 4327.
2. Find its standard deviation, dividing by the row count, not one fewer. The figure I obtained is 15.2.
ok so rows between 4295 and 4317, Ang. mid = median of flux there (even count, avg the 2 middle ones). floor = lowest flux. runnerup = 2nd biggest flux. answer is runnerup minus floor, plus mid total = 171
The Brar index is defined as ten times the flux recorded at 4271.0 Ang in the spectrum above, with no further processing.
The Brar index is 1525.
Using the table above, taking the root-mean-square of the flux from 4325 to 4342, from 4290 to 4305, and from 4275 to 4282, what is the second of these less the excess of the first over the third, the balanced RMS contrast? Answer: 132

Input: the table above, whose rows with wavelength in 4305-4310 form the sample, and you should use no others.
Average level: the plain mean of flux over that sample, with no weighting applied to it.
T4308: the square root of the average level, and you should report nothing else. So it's 11.8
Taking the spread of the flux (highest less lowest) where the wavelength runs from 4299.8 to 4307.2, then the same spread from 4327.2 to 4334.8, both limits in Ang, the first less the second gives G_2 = -11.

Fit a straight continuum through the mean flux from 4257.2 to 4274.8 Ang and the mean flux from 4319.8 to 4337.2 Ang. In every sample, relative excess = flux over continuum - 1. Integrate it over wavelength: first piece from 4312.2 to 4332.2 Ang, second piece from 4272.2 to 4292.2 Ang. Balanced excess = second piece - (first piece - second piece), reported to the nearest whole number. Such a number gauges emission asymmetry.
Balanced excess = -2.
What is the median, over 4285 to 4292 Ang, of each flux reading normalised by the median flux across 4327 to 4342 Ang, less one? -0.18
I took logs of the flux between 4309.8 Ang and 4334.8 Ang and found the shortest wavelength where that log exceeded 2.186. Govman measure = 4316.0 Ang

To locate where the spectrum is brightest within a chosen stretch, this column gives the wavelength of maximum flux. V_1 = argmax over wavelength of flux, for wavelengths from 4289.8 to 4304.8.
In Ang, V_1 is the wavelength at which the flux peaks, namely 4296.0 Ang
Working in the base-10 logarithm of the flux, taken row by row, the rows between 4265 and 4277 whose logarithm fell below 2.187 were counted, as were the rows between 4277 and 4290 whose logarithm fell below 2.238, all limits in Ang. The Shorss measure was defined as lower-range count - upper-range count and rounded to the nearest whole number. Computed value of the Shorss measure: 1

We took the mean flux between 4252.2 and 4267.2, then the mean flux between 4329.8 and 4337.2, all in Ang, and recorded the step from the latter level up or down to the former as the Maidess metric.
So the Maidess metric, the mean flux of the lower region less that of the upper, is -22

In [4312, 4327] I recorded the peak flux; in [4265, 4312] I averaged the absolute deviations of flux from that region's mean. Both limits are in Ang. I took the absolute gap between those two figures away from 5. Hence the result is -185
